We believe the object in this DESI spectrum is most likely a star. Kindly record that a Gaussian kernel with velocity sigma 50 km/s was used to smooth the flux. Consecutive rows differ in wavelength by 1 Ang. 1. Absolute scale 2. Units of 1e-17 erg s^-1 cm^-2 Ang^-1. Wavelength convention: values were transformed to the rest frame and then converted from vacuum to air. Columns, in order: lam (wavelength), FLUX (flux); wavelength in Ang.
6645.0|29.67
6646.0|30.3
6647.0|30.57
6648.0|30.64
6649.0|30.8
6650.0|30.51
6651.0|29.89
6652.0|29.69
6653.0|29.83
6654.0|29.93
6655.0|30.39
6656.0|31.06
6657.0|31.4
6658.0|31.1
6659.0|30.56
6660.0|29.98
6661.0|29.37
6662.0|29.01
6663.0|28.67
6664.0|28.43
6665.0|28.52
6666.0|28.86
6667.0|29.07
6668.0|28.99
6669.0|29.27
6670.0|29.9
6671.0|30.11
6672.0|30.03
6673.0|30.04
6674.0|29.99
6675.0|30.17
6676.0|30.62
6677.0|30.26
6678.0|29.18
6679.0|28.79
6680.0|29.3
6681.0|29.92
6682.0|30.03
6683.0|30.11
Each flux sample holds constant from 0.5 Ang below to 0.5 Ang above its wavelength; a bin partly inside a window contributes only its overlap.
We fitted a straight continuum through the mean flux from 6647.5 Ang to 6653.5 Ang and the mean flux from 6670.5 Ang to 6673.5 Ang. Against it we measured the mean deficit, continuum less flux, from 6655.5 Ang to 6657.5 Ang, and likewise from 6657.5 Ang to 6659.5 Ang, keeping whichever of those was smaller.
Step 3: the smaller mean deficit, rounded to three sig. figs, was -1.05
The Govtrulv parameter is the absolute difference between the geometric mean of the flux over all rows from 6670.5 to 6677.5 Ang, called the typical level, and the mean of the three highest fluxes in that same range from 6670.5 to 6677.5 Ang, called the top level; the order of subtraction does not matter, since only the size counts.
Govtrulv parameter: 0.2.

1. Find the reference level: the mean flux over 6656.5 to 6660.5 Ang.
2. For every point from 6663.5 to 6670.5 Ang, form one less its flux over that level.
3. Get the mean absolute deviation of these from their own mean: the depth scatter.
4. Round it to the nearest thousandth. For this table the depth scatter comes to 0.011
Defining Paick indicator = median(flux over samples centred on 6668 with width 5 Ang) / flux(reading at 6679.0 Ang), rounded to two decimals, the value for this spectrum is 1.01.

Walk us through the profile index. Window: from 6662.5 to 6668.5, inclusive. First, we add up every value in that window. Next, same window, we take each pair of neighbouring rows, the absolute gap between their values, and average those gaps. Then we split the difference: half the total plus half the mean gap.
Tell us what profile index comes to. 86.4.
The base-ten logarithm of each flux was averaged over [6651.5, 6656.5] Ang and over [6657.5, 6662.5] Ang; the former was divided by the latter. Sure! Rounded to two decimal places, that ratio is 1.00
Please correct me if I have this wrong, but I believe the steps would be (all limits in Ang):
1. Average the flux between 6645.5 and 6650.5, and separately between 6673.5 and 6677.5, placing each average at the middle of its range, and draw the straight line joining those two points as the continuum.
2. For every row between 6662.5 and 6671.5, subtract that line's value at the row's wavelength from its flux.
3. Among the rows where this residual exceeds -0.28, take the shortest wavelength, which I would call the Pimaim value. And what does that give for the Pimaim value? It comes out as 6671.0 Ang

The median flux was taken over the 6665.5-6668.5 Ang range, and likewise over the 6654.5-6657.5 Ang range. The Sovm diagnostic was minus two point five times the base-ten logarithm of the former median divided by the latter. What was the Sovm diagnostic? 0.07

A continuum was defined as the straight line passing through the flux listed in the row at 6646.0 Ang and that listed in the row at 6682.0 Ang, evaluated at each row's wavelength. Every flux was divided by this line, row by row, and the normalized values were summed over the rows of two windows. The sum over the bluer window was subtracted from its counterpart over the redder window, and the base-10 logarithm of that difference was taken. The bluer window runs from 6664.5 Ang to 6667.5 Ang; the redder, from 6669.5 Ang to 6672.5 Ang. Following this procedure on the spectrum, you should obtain -0.91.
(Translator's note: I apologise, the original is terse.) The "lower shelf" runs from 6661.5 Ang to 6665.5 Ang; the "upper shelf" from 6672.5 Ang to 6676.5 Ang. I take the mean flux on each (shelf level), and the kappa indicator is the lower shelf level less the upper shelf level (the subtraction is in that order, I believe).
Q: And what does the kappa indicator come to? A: -1.5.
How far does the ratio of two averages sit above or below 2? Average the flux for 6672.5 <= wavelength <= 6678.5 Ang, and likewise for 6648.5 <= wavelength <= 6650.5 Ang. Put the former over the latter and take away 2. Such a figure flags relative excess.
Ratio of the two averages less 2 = -1.02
